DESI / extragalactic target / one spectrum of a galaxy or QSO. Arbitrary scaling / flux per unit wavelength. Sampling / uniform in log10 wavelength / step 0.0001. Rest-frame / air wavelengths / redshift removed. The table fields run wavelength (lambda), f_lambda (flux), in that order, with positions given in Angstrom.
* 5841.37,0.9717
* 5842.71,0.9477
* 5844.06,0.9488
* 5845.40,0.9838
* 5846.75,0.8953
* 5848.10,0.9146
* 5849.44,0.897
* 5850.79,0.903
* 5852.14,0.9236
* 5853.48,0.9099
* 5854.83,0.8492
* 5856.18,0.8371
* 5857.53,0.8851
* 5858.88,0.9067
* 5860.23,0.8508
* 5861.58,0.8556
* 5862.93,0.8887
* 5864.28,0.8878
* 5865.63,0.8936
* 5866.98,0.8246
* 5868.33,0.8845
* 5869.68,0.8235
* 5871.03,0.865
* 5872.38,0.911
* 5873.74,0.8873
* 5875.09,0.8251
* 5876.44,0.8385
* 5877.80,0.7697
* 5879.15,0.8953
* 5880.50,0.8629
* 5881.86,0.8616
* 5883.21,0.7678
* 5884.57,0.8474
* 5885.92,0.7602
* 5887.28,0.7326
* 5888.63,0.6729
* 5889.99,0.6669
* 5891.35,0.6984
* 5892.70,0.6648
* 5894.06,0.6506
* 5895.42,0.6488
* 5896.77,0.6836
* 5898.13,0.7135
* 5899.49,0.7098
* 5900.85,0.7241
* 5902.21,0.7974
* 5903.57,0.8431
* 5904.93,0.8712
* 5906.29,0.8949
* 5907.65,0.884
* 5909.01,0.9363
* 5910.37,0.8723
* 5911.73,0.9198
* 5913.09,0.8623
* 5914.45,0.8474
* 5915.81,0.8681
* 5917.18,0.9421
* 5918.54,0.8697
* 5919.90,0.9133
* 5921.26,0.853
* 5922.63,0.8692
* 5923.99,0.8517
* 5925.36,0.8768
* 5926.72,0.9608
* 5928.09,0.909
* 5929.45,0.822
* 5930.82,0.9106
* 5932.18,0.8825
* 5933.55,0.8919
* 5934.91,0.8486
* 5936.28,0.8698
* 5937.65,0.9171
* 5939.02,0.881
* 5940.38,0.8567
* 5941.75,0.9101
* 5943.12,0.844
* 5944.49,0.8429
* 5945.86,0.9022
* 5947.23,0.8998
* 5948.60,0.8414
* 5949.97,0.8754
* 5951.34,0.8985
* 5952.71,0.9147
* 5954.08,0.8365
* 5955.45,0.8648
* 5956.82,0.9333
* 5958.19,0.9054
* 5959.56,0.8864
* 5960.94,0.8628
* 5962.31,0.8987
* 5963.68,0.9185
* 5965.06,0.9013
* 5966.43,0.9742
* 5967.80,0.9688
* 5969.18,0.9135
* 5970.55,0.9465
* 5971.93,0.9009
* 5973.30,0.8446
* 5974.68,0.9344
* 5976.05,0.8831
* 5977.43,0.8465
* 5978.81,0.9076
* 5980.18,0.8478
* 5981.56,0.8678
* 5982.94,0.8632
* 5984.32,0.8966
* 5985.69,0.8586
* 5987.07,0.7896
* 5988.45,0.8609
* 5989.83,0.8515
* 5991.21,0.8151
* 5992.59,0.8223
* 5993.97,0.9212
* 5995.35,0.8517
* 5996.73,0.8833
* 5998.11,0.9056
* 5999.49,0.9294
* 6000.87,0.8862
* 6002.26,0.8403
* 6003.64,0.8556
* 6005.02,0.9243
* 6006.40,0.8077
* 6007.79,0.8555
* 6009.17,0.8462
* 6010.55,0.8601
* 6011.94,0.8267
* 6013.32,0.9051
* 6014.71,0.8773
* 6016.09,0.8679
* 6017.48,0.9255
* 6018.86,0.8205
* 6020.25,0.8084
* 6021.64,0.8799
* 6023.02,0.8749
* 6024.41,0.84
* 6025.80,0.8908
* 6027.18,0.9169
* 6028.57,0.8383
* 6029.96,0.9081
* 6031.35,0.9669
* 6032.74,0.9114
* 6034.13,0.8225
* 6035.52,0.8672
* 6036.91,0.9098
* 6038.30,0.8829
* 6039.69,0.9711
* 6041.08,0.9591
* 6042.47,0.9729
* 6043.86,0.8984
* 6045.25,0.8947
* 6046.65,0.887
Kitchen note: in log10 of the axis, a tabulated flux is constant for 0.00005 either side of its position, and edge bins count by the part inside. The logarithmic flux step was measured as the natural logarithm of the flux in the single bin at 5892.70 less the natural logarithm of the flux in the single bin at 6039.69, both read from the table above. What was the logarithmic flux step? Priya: -0.38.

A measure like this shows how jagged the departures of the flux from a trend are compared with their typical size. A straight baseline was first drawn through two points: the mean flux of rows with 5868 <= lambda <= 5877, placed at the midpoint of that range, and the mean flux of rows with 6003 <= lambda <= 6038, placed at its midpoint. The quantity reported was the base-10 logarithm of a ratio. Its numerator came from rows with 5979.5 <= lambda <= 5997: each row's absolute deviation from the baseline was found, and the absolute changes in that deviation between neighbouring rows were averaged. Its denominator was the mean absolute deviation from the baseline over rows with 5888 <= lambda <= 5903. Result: -0.84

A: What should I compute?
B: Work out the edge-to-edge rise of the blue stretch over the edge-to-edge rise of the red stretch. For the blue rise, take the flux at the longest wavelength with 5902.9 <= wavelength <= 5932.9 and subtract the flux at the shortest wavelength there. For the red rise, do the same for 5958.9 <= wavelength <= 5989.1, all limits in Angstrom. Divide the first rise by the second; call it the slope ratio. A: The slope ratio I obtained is -1.5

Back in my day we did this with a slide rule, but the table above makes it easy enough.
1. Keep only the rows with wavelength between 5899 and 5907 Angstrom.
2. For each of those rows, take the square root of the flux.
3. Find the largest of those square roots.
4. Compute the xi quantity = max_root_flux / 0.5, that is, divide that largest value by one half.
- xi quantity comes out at 1.89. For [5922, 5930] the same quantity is 1.96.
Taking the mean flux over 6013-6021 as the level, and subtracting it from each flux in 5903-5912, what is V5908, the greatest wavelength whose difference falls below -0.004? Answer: 5903.57 Angstrom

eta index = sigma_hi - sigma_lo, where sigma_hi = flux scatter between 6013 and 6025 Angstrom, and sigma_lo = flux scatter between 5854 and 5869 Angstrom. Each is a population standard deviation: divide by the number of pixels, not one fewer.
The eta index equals 0.01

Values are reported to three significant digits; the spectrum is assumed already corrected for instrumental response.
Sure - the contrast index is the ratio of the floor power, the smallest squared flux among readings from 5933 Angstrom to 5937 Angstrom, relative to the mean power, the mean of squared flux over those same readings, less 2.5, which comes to -1.55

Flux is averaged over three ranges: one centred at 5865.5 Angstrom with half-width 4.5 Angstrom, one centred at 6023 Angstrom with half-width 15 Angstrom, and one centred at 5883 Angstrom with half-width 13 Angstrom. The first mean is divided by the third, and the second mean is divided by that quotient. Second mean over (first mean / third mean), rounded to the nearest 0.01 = 0.79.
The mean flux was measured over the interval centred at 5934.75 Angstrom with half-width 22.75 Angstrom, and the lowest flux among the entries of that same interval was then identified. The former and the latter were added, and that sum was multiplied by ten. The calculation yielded 17.0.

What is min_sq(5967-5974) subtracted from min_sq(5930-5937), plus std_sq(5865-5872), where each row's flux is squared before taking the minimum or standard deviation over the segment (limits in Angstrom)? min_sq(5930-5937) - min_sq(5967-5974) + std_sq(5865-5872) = 0.06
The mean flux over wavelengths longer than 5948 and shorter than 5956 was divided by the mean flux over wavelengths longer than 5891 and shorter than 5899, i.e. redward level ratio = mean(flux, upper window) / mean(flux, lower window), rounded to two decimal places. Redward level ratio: 1.29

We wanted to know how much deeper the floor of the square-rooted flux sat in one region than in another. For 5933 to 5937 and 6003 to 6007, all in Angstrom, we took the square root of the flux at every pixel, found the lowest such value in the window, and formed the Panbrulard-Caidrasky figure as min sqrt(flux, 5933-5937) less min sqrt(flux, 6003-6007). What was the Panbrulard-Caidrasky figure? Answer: 0.022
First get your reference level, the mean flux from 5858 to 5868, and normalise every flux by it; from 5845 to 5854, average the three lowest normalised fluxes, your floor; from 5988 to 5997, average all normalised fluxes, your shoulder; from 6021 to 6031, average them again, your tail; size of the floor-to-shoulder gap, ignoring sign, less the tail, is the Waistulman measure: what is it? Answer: -0.96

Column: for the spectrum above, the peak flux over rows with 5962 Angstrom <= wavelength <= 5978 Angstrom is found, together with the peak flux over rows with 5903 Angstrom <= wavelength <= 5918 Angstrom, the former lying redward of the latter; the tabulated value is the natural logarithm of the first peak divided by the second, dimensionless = 0.034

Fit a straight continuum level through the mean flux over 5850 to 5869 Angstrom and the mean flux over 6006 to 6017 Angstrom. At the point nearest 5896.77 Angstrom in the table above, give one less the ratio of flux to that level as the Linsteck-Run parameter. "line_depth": 0.22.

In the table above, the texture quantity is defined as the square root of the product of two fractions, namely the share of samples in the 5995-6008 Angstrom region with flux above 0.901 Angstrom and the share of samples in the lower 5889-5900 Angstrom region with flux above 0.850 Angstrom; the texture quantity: 0.0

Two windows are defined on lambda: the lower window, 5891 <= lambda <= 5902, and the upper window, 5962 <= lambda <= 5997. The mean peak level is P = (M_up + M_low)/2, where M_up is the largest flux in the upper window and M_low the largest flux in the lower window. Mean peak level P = 0.849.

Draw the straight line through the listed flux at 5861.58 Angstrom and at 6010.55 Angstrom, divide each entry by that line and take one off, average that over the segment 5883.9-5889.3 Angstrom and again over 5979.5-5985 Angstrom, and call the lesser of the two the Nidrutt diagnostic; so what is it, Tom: -0.12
